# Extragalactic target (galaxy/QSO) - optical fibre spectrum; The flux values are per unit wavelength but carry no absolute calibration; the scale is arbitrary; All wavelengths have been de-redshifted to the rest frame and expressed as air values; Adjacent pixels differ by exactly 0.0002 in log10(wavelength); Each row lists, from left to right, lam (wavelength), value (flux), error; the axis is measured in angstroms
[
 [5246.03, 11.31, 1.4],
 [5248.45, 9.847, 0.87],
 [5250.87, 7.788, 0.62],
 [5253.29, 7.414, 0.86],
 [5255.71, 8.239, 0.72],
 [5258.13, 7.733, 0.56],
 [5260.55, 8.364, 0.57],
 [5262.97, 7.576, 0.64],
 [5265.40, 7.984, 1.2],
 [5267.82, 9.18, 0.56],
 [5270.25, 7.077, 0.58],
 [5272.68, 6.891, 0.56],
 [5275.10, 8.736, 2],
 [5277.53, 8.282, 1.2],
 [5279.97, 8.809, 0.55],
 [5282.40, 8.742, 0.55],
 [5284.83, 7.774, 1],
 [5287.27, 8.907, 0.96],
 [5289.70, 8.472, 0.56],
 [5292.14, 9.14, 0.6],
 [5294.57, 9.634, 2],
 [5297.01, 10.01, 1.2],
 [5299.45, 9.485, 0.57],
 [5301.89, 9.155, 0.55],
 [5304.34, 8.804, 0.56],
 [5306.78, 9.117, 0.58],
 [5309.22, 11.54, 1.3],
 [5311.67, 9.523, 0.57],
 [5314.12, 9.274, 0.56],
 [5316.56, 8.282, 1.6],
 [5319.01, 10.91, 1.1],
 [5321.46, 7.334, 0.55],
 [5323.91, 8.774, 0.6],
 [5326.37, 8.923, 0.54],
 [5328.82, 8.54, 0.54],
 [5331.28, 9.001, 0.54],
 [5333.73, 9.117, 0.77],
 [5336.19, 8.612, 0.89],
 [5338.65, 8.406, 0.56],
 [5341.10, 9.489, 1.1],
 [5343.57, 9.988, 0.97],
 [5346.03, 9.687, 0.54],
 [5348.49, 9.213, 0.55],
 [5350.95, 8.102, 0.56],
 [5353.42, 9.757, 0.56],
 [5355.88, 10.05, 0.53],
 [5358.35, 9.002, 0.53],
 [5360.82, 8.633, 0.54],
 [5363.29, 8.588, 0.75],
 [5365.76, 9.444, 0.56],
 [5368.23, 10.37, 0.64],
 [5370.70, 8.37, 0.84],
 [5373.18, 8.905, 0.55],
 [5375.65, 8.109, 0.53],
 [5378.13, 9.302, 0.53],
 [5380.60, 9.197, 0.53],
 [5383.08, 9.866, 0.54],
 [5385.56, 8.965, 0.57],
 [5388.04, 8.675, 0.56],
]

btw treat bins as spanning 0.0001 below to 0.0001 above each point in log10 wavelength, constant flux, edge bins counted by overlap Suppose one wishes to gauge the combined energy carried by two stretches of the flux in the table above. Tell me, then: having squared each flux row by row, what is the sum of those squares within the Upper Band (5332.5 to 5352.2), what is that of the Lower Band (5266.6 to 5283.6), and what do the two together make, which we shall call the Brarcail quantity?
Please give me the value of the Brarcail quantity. 1143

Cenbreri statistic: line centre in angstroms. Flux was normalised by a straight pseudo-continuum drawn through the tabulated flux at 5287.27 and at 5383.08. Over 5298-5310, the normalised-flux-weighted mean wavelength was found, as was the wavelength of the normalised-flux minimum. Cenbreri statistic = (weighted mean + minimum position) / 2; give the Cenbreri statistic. 5304.4 angstroms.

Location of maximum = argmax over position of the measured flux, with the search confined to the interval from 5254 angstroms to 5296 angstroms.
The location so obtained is 5294.57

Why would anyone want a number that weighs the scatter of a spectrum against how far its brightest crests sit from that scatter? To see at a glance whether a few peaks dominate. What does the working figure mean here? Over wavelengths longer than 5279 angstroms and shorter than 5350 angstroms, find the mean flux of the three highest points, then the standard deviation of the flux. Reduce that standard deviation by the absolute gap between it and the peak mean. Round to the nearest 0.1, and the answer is -9.2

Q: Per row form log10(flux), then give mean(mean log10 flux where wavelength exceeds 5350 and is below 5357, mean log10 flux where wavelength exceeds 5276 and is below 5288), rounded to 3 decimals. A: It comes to 0.948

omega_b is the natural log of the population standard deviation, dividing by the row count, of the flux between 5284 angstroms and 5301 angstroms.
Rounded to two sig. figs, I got -0.35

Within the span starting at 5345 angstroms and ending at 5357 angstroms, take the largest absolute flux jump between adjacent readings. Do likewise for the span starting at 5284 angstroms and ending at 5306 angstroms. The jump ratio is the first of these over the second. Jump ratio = 1.5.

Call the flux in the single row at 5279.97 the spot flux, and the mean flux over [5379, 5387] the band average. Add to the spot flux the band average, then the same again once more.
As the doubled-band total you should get 27.5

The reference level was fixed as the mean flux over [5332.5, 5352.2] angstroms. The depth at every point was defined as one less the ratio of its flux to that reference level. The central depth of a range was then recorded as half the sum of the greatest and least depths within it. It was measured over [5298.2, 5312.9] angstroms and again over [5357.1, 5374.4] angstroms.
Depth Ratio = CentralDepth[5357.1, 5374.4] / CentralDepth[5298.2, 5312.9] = 0.3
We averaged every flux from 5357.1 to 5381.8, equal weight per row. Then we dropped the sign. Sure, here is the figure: 8.99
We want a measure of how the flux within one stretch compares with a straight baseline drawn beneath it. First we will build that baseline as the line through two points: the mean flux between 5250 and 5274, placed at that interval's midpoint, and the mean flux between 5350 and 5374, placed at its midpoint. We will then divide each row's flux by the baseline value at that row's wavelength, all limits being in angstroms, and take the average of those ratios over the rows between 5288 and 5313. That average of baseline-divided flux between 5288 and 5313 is 1.14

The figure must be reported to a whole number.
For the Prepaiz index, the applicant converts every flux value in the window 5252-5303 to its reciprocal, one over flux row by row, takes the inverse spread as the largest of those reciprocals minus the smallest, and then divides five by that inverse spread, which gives 111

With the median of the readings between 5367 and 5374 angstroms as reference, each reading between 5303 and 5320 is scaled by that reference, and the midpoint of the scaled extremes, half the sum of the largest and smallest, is 1.11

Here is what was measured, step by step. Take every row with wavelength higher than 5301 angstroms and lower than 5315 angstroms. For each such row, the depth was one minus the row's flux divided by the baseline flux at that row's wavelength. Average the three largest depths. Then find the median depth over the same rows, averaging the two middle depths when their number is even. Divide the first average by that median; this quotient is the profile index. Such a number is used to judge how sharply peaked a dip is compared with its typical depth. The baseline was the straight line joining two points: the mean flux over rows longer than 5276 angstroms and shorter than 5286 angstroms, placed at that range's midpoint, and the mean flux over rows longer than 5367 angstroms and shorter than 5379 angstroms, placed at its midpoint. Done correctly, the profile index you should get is 0.7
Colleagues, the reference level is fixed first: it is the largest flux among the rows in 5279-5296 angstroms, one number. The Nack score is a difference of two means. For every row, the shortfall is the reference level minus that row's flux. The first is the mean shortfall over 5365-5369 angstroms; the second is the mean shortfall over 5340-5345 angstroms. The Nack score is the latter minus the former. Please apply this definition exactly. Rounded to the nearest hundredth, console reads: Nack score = 0.17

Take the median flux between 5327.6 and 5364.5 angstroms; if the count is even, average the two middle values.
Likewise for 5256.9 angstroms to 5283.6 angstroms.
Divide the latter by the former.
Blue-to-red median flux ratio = 0.92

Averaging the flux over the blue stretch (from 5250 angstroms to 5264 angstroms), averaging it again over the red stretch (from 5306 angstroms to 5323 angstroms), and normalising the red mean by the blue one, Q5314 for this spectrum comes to 1.20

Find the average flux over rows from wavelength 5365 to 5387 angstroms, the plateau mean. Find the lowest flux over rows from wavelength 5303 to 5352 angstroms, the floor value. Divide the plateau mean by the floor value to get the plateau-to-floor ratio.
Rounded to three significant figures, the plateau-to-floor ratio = 1.25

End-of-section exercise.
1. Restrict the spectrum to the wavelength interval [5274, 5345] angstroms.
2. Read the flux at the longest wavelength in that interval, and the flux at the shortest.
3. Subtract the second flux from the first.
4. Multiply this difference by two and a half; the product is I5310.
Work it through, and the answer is 3.1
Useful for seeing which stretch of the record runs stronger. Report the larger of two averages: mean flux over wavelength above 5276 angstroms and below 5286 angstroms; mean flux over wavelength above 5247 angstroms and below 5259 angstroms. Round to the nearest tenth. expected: 8.4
